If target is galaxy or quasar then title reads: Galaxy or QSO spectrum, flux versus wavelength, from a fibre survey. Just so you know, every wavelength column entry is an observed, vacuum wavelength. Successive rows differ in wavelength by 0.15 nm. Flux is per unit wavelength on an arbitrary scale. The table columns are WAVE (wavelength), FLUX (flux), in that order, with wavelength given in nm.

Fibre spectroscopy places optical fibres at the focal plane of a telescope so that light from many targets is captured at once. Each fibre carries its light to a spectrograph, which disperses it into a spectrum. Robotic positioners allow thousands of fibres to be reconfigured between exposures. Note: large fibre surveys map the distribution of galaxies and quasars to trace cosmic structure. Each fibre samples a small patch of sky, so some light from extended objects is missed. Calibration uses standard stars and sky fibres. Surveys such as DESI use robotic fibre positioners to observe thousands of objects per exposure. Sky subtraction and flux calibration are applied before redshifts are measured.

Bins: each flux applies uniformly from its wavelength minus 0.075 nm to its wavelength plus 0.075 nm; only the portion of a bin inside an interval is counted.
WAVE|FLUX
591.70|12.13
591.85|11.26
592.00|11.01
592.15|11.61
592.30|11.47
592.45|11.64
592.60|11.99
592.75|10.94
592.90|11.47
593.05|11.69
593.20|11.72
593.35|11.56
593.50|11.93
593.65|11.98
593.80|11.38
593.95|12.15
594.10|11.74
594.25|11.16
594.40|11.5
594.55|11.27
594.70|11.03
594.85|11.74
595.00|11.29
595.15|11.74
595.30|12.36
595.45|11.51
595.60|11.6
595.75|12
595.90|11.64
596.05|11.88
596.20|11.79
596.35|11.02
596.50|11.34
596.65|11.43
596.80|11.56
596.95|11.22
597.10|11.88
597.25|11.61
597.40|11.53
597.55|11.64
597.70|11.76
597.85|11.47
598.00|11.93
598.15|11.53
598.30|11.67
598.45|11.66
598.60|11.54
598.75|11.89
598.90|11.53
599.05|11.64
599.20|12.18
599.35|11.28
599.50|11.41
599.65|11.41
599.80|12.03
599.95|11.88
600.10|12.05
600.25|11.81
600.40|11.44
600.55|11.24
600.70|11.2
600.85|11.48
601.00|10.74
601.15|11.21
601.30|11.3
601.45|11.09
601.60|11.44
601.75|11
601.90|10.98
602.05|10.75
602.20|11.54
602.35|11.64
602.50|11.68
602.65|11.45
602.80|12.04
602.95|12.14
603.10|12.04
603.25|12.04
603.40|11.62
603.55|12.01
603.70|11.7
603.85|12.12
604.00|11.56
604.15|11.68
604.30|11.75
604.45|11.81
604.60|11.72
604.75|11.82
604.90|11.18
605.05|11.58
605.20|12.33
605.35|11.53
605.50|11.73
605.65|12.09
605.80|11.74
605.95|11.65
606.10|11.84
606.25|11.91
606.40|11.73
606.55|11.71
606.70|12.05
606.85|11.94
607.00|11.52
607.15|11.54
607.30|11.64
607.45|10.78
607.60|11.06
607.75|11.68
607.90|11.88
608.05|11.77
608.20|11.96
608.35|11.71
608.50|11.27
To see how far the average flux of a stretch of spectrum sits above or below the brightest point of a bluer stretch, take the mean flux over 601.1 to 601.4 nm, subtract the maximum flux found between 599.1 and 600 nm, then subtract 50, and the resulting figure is -50.9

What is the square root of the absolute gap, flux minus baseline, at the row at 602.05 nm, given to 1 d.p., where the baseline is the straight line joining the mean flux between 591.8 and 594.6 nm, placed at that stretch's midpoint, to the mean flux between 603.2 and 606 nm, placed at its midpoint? 1.0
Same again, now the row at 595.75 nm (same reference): 0.6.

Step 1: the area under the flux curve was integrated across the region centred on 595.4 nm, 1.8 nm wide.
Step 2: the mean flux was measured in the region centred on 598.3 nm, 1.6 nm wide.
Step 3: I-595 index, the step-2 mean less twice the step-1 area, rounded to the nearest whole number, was -30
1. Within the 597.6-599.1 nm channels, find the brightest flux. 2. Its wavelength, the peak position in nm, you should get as 598.00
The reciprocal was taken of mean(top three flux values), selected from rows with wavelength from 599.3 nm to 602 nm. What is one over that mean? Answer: 0.0834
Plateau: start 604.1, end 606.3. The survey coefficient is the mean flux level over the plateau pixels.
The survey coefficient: 11.8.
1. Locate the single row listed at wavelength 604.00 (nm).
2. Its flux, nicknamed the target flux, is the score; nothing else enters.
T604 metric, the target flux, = 11.56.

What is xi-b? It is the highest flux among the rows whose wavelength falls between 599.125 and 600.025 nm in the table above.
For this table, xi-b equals 12.18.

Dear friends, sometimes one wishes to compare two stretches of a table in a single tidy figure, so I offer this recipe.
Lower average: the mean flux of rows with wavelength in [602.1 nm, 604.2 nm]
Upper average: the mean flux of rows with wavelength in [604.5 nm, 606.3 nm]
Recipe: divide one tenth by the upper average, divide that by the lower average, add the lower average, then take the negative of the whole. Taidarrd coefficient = -11.8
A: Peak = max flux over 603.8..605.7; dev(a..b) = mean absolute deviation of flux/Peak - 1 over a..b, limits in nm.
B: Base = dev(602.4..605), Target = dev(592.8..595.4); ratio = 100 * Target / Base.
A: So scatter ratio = 137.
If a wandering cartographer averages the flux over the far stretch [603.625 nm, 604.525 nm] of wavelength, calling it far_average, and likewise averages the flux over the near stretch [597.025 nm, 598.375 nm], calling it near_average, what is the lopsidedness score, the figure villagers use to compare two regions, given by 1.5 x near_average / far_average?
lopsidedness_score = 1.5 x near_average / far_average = 1.49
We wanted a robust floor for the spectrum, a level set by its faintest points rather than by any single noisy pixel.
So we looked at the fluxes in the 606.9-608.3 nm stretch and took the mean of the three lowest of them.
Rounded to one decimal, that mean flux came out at 11.1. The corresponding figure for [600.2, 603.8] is 10.8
